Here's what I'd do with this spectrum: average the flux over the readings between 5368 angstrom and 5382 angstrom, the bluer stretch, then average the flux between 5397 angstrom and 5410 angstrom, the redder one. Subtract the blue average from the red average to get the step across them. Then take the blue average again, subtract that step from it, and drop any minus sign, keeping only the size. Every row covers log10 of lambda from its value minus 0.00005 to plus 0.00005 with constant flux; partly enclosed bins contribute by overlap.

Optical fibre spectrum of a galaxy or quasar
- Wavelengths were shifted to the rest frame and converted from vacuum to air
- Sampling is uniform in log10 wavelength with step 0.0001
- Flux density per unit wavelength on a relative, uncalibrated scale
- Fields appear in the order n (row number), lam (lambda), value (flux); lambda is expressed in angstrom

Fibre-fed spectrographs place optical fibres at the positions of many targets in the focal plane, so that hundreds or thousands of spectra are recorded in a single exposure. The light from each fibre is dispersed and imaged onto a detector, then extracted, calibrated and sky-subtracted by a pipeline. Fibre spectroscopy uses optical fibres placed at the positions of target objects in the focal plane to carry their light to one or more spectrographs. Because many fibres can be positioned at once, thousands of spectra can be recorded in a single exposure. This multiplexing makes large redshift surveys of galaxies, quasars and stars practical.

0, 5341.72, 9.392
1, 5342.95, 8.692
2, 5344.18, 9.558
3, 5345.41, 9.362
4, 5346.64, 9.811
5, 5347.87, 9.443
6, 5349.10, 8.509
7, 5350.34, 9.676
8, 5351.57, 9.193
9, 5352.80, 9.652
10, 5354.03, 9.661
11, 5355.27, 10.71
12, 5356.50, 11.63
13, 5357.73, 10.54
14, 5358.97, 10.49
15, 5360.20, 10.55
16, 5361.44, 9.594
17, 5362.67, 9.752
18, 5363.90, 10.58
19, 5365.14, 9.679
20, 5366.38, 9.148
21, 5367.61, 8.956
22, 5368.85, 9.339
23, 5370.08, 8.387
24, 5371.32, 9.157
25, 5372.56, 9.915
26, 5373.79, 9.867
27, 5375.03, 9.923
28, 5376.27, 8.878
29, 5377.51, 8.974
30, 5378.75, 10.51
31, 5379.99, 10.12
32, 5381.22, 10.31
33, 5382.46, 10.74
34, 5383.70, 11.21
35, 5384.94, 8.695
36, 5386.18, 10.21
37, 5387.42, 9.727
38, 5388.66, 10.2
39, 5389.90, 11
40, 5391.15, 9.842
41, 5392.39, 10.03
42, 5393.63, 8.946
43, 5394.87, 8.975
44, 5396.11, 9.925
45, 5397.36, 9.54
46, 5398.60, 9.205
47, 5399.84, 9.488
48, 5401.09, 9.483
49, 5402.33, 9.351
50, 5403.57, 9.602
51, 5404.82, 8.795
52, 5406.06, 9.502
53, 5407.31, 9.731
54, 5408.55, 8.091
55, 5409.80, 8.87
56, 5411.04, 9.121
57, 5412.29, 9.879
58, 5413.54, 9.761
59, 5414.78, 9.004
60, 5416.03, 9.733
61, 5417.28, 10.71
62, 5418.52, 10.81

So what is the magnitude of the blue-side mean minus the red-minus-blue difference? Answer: 9.9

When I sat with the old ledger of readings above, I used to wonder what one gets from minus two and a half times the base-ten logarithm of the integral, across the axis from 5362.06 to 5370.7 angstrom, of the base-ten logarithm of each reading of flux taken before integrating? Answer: -2.3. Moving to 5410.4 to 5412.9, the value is -1.0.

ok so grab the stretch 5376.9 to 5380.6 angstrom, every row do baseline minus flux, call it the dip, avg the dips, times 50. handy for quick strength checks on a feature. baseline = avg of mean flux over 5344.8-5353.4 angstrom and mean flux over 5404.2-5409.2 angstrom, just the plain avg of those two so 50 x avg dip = -33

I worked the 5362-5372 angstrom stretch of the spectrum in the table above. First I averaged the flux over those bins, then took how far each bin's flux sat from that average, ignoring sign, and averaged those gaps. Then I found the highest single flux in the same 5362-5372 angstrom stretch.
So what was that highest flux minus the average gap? 10.1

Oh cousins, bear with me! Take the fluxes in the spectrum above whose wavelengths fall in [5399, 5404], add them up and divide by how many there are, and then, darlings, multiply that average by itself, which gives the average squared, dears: 90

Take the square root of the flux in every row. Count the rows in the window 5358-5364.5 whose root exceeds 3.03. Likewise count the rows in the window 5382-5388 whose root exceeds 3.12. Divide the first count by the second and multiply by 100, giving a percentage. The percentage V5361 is 167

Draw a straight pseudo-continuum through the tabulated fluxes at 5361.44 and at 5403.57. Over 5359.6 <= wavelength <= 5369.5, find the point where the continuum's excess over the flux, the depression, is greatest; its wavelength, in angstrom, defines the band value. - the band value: 5367.61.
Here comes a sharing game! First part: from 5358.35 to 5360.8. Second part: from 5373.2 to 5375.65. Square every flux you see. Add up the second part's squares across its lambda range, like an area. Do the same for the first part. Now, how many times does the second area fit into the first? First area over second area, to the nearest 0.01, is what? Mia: 1.13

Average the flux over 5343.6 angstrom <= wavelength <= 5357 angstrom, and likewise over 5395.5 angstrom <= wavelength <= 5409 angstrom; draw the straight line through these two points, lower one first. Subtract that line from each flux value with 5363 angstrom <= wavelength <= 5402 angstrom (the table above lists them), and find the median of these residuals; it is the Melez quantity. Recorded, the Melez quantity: 0.27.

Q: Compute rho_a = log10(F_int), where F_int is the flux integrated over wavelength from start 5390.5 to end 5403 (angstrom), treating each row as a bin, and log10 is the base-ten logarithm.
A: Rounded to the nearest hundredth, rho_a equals 2.07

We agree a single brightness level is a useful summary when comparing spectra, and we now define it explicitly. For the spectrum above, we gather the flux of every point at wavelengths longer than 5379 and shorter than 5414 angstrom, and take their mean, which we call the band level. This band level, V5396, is 9.7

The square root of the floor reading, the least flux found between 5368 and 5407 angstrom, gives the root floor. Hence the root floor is 2.90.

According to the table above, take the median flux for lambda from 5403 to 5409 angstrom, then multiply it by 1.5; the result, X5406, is 14.3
